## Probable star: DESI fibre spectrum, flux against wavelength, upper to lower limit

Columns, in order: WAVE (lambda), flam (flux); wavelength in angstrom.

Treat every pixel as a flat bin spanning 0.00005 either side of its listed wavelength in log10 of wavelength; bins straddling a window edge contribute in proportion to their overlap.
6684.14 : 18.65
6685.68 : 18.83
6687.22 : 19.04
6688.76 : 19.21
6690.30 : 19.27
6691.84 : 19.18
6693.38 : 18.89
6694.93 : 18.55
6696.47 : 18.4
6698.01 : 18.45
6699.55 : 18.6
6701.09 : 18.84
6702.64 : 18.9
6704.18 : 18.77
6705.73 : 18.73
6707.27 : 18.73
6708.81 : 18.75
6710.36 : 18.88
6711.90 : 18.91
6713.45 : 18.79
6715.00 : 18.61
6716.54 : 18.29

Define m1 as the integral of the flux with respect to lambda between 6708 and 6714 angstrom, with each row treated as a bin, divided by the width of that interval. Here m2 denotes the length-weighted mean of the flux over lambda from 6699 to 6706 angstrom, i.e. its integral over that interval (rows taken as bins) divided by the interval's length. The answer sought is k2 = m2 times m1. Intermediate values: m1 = 18.8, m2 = 18.8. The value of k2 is 353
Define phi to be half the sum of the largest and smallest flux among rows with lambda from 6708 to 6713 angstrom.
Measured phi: 18.8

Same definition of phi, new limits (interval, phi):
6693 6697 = 18.6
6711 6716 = 18.8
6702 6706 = 18.8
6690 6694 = 19.1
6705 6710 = 18.7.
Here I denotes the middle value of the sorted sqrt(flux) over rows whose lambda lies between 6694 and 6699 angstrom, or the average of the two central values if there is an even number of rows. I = 4.30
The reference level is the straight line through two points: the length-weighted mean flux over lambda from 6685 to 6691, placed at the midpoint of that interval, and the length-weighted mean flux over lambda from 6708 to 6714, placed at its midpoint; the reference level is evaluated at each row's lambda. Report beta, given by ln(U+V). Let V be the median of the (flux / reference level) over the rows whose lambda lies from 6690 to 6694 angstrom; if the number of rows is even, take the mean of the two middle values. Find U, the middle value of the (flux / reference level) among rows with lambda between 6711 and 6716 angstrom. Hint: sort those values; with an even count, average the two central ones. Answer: 0.696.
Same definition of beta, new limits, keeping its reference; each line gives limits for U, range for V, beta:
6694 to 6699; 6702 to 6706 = 0.675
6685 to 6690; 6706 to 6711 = 0.689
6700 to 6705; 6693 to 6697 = 0.678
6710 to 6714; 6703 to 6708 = 0.690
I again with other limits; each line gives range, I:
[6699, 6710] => 4.33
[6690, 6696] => 4.36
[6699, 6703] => 4.34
